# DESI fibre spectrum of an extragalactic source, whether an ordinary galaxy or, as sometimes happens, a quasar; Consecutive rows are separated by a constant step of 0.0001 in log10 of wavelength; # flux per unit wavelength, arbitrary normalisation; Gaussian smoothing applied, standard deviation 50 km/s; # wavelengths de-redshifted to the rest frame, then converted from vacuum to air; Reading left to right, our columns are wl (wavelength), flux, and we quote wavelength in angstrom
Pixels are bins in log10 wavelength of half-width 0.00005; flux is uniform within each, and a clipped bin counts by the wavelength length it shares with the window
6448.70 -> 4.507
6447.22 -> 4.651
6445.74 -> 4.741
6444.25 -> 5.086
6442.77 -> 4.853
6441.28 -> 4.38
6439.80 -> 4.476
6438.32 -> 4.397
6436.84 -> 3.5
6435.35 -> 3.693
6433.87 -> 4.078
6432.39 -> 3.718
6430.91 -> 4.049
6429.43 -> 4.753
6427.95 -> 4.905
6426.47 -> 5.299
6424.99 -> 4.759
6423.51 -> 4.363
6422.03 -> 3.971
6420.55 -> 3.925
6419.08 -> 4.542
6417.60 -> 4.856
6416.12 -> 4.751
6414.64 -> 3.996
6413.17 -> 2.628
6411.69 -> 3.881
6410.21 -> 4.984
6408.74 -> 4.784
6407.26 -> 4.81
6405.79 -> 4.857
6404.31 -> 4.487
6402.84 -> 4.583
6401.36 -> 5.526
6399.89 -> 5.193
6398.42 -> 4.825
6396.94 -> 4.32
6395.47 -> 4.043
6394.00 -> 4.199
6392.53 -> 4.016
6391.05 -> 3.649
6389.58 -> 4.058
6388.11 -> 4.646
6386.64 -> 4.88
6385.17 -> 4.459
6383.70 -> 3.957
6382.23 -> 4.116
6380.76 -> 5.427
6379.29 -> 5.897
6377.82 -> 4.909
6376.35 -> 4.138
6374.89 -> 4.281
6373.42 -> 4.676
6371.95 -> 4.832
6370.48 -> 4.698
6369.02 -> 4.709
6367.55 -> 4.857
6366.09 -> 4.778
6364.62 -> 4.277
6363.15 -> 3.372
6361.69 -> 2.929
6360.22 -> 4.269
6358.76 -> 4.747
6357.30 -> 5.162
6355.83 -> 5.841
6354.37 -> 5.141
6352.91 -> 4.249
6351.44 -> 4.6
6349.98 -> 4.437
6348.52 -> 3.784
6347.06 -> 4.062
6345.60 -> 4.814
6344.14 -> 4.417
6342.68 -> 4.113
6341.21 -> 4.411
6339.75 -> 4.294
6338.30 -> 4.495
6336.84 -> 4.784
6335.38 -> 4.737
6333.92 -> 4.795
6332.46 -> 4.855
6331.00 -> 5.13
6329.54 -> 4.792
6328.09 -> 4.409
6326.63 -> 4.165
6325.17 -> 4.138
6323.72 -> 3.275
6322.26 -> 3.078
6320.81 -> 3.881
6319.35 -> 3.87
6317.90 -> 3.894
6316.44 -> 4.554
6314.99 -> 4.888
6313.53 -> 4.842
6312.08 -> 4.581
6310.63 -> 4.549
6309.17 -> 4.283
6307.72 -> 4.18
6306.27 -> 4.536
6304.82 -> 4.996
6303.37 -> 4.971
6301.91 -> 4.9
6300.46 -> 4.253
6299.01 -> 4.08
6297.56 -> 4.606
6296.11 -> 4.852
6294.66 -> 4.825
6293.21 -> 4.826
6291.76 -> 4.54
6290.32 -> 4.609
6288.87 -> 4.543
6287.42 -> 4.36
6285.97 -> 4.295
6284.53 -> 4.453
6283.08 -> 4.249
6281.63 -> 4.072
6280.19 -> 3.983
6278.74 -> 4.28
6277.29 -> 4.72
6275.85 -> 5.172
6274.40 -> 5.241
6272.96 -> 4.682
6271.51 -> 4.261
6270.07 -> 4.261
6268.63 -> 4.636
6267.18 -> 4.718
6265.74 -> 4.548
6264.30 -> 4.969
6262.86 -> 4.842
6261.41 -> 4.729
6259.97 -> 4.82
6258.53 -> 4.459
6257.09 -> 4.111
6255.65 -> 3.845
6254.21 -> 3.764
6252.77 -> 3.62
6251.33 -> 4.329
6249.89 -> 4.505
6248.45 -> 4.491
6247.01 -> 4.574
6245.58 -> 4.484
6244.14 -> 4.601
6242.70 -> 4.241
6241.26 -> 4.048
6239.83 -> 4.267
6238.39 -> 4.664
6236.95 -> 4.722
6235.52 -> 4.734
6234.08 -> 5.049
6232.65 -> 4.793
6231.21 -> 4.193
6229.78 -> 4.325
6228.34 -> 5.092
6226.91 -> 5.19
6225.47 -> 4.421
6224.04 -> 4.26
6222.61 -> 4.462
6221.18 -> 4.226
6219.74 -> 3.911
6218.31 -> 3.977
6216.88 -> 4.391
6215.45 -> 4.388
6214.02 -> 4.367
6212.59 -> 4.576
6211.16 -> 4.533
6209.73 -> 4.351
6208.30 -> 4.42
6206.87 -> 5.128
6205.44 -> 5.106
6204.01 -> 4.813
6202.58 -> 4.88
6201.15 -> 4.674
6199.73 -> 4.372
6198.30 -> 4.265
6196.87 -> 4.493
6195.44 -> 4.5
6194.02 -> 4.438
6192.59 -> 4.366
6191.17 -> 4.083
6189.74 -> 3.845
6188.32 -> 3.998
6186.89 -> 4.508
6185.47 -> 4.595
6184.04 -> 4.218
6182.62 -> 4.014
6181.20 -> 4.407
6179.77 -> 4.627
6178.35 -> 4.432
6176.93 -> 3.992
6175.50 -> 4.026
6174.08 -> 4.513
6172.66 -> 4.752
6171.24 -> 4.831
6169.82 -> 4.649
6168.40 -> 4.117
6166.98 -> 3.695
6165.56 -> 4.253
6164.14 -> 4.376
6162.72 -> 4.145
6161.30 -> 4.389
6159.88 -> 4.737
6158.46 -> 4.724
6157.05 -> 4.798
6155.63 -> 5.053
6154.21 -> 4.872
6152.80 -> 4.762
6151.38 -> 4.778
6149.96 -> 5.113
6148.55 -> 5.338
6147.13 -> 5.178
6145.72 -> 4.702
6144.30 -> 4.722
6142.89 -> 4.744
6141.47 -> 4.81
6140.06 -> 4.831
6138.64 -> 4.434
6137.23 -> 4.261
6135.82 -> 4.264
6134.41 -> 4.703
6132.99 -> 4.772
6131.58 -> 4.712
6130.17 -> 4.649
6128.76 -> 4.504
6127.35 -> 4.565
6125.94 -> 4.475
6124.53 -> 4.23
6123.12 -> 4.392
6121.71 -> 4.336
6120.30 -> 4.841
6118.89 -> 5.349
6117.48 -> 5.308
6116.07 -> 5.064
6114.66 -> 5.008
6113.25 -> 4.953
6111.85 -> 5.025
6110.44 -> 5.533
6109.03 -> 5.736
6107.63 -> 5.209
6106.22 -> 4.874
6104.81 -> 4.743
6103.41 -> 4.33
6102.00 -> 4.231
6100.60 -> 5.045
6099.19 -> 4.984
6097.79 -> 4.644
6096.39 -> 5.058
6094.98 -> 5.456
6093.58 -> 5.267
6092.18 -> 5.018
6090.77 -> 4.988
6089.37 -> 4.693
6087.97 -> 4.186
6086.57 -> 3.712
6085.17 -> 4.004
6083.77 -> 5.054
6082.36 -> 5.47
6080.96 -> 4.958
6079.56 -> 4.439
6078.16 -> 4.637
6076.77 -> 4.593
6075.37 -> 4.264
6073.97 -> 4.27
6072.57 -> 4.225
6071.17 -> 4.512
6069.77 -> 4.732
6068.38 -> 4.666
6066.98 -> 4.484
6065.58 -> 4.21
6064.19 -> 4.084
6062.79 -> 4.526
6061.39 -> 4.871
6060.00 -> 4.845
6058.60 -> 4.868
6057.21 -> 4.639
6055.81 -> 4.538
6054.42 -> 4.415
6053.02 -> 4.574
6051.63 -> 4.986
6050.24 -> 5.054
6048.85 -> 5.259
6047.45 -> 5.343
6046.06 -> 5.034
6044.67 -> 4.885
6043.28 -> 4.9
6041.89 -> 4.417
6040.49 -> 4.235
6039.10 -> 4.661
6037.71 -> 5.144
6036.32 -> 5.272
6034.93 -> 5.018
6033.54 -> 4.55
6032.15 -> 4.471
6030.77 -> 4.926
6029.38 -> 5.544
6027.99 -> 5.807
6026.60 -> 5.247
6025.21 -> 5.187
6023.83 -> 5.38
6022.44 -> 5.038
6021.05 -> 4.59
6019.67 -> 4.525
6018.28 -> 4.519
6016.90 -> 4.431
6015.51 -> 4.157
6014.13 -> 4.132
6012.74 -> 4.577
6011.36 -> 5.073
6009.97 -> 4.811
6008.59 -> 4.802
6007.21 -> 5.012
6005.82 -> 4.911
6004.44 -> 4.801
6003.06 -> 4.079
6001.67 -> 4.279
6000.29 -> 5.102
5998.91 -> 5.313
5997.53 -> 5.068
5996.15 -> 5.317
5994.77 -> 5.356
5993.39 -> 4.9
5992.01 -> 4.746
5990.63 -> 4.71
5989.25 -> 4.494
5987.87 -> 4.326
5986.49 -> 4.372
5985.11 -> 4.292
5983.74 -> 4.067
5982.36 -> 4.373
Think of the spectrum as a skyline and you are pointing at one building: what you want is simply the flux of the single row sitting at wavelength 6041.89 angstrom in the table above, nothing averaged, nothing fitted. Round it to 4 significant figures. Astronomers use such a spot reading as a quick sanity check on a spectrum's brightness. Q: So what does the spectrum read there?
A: 4.417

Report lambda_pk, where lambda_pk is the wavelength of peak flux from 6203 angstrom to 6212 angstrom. 6206.87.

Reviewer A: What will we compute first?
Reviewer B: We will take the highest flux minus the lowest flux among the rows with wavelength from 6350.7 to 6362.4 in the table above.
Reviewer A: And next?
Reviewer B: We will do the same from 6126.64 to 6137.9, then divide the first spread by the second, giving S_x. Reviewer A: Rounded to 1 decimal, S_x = 5.7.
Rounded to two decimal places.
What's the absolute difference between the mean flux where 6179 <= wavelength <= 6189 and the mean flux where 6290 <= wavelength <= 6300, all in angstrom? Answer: 0.28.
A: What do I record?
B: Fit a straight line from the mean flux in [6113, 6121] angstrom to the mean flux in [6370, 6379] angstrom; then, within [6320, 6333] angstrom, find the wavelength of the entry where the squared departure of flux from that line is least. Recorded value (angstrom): 6329.54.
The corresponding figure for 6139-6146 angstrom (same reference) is 6140.06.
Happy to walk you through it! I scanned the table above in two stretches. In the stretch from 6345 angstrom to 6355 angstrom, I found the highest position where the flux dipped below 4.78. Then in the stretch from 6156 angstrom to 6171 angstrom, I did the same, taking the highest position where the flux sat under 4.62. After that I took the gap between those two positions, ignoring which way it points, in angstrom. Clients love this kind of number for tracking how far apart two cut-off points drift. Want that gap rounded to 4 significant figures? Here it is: 184.5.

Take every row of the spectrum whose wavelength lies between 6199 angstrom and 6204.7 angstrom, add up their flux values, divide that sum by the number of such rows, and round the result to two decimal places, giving 4.68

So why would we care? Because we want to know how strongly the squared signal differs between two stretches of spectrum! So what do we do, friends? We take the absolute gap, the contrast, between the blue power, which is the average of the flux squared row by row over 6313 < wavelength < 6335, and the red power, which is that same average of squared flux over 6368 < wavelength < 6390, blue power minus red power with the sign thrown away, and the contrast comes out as 3.0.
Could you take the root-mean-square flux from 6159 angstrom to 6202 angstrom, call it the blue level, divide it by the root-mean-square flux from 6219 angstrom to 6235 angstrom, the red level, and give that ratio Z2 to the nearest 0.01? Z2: 0.96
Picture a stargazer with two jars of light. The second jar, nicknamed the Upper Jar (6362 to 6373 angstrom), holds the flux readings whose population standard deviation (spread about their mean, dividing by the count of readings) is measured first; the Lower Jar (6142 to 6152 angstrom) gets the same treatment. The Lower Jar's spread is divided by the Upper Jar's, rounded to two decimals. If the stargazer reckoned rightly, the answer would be 0.49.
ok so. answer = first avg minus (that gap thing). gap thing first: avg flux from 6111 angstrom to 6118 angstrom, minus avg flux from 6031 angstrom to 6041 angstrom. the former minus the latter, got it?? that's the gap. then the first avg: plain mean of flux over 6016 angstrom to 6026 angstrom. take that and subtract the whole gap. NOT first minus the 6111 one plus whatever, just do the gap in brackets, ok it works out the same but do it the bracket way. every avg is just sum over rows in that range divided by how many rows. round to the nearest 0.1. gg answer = 4.5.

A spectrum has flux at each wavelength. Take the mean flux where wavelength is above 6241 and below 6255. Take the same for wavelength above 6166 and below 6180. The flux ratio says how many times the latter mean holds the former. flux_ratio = 1.02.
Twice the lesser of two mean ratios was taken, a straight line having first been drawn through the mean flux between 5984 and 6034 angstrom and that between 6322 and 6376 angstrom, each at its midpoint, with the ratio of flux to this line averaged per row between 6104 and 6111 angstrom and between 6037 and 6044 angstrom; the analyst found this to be 1.96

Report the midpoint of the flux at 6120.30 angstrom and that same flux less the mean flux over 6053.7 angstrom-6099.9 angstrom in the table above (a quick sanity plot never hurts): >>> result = 2.52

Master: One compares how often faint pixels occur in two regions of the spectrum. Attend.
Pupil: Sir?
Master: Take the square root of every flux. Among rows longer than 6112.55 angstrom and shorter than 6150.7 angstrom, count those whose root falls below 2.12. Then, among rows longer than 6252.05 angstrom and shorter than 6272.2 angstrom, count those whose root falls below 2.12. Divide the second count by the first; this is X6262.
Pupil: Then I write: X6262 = 1.0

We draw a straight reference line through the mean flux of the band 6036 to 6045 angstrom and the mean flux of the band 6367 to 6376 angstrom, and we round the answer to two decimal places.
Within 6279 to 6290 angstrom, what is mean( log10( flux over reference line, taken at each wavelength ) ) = -0.04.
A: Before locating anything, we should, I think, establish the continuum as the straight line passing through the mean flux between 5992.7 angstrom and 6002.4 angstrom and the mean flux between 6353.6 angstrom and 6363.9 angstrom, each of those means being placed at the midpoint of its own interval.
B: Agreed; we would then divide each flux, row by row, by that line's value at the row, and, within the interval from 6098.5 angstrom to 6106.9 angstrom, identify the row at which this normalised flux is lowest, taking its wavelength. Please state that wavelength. 6102.00 angstrom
